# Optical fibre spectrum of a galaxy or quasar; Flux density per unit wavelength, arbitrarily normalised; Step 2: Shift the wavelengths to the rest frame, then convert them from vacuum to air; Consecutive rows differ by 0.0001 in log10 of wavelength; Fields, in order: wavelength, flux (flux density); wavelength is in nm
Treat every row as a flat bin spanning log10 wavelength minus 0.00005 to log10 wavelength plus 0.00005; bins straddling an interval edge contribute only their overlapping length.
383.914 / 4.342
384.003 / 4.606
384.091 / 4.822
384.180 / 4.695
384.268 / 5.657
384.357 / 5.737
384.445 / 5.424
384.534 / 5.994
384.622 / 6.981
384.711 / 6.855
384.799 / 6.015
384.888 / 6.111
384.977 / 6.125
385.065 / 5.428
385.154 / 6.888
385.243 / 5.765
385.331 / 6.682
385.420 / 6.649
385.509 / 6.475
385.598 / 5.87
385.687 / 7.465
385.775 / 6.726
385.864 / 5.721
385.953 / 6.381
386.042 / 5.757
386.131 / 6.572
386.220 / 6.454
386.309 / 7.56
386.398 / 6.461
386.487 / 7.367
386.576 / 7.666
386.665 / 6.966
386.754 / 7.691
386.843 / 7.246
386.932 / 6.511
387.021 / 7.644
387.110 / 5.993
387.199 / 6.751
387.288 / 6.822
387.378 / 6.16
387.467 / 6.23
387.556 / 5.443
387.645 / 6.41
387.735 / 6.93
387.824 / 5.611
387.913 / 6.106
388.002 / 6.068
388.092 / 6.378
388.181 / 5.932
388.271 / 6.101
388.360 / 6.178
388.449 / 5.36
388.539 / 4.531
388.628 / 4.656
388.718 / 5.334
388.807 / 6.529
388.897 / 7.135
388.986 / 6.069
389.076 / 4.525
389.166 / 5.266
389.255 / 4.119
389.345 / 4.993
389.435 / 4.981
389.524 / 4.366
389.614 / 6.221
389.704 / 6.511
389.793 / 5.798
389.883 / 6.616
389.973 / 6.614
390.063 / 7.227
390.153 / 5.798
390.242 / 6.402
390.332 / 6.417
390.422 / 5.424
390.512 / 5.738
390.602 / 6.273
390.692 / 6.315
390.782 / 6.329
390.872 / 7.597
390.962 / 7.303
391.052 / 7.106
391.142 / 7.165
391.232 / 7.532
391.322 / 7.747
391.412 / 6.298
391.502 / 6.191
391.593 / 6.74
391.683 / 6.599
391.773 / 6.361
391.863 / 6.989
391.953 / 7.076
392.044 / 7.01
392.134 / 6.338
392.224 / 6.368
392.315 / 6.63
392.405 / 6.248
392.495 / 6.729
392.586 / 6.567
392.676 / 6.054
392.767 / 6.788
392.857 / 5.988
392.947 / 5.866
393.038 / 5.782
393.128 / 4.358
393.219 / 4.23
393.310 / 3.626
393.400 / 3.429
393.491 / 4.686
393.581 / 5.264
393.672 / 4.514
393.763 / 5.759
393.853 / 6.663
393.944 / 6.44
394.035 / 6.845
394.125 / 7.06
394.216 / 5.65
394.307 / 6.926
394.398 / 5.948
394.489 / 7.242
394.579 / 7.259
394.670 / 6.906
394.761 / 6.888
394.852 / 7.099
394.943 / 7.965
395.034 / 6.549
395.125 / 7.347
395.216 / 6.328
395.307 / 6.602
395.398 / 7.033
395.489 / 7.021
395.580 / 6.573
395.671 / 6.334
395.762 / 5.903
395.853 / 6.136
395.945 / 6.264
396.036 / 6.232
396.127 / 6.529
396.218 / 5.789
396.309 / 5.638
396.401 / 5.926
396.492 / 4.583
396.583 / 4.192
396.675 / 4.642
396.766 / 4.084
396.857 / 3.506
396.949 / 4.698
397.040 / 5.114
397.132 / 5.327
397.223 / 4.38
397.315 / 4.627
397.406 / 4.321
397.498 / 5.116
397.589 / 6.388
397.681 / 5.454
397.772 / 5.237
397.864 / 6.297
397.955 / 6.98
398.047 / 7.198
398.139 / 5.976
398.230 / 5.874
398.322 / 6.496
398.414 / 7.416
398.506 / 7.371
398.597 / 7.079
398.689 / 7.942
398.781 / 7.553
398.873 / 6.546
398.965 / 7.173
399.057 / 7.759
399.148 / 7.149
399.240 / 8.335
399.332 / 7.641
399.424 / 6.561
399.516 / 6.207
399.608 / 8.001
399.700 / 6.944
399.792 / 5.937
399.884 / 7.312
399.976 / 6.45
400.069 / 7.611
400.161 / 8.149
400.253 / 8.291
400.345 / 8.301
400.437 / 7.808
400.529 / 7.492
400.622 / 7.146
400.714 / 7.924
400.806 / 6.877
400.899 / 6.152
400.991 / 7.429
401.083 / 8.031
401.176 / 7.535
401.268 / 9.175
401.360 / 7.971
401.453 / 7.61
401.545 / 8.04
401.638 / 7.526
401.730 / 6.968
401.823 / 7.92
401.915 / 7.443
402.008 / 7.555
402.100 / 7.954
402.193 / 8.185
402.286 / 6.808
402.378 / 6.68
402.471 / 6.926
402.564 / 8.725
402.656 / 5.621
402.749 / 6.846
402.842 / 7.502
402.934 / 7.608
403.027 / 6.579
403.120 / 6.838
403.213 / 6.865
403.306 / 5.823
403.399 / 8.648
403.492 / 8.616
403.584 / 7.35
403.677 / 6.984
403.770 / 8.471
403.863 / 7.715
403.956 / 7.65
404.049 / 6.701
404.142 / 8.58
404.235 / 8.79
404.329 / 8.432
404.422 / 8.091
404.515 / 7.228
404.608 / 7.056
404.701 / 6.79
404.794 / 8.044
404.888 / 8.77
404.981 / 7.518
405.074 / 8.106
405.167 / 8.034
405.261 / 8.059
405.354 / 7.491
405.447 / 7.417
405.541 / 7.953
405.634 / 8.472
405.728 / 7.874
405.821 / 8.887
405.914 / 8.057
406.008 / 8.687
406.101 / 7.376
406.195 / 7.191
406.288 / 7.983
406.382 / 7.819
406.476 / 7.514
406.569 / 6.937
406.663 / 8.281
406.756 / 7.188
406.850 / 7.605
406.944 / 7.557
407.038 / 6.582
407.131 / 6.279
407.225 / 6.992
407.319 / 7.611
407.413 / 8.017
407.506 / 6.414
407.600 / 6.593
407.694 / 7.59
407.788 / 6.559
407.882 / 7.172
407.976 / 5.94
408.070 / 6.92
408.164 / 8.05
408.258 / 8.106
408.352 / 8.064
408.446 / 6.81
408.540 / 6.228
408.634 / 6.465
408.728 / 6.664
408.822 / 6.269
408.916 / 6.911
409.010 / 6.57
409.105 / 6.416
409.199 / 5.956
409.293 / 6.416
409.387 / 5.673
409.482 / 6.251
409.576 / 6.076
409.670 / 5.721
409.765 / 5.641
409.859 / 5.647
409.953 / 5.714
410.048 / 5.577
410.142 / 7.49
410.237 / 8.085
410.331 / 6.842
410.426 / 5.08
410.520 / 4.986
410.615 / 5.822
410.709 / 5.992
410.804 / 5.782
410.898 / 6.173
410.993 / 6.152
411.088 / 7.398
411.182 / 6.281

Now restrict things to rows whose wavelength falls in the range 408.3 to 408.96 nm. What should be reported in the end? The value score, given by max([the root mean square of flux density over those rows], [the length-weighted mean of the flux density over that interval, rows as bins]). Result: 6.8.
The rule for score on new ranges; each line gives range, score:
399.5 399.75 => 7.1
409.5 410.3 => 6.3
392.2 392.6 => 6.5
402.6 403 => 6.9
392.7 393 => 6.2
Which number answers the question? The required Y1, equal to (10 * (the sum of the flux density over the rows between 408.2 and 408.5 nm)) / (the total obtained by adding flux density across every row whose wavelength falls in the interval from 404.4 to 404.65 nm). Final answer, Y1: 10.3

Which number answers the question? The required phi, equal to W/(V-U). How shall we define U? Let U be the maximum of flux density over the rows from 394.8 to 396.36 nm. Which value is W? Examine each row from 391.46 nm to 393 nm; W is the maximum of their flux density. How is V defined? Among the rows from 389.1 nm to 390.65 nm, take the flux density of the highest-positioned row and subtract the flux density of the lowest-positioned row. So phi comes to -1.0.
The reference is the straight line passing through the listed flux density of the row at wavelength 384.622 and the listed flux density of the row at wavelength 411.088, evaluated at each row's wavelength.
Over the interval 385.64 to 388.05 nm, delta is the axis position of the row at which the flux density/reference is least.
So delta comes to 387.556 nm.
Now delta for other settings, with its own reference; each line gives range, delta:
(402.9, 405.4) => 403.306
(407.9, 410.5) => 410.426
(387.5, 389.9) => 389.255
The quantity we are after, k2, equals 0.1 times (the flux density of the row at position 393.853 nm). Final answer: 0.67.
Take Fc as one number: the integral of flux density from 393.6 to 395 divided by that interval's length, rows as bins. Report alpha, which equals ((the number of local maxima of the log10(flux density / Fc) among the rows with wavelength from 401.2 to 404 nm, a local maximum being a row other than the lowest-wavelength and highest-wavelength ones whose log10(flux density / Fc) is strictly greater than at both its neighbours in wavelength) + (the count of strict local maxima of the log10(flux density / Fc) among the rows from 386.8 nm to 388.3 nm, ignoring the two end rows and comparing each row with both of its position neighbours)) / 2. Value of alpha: 7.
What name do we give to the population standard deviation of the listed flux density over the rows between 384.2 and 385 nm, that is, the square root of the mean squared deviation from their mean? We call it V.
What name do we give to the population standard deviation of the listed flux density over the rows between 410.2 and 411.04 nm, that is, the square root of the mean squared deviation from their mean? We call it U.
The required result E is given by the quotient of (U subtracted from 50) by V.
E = 100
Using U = 0.88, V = 0.49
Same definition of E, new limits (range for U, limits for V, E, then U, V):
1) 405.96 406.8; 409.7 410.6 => 48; 0.54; 1.03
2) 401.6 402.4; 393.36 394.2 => 42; 0.50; 1.17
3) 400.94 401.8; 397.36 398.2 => 56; 0.58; 0.88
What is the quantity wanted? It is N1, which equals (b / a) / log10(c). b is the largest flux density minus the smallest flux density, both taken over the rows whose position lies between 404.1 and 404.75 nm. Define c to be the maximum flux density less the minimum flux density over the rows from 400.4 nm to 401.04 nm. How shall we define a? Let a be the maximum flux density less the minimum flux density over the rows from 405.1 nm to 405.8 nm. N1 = 7.6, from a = 1.1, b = 2.0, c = 1.8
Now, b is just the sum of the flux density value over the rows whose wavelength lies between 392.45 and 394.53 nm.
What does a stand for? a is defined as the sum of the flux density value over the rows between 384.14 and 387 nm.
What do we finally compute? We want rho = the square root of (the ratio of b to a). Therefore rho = 0.80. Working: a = 206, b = 132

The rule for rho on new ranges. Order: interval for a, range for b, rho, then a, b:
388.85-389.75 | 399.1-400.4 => 1.38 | 54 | 103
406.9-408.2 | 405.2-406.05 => 0.86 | 98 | 73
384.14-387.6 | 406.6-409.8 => 0.96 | 251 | 232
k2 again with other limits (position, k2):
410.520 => 0.50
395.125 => 0.73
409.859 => 0.56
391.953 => 0.71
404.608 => 0.71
